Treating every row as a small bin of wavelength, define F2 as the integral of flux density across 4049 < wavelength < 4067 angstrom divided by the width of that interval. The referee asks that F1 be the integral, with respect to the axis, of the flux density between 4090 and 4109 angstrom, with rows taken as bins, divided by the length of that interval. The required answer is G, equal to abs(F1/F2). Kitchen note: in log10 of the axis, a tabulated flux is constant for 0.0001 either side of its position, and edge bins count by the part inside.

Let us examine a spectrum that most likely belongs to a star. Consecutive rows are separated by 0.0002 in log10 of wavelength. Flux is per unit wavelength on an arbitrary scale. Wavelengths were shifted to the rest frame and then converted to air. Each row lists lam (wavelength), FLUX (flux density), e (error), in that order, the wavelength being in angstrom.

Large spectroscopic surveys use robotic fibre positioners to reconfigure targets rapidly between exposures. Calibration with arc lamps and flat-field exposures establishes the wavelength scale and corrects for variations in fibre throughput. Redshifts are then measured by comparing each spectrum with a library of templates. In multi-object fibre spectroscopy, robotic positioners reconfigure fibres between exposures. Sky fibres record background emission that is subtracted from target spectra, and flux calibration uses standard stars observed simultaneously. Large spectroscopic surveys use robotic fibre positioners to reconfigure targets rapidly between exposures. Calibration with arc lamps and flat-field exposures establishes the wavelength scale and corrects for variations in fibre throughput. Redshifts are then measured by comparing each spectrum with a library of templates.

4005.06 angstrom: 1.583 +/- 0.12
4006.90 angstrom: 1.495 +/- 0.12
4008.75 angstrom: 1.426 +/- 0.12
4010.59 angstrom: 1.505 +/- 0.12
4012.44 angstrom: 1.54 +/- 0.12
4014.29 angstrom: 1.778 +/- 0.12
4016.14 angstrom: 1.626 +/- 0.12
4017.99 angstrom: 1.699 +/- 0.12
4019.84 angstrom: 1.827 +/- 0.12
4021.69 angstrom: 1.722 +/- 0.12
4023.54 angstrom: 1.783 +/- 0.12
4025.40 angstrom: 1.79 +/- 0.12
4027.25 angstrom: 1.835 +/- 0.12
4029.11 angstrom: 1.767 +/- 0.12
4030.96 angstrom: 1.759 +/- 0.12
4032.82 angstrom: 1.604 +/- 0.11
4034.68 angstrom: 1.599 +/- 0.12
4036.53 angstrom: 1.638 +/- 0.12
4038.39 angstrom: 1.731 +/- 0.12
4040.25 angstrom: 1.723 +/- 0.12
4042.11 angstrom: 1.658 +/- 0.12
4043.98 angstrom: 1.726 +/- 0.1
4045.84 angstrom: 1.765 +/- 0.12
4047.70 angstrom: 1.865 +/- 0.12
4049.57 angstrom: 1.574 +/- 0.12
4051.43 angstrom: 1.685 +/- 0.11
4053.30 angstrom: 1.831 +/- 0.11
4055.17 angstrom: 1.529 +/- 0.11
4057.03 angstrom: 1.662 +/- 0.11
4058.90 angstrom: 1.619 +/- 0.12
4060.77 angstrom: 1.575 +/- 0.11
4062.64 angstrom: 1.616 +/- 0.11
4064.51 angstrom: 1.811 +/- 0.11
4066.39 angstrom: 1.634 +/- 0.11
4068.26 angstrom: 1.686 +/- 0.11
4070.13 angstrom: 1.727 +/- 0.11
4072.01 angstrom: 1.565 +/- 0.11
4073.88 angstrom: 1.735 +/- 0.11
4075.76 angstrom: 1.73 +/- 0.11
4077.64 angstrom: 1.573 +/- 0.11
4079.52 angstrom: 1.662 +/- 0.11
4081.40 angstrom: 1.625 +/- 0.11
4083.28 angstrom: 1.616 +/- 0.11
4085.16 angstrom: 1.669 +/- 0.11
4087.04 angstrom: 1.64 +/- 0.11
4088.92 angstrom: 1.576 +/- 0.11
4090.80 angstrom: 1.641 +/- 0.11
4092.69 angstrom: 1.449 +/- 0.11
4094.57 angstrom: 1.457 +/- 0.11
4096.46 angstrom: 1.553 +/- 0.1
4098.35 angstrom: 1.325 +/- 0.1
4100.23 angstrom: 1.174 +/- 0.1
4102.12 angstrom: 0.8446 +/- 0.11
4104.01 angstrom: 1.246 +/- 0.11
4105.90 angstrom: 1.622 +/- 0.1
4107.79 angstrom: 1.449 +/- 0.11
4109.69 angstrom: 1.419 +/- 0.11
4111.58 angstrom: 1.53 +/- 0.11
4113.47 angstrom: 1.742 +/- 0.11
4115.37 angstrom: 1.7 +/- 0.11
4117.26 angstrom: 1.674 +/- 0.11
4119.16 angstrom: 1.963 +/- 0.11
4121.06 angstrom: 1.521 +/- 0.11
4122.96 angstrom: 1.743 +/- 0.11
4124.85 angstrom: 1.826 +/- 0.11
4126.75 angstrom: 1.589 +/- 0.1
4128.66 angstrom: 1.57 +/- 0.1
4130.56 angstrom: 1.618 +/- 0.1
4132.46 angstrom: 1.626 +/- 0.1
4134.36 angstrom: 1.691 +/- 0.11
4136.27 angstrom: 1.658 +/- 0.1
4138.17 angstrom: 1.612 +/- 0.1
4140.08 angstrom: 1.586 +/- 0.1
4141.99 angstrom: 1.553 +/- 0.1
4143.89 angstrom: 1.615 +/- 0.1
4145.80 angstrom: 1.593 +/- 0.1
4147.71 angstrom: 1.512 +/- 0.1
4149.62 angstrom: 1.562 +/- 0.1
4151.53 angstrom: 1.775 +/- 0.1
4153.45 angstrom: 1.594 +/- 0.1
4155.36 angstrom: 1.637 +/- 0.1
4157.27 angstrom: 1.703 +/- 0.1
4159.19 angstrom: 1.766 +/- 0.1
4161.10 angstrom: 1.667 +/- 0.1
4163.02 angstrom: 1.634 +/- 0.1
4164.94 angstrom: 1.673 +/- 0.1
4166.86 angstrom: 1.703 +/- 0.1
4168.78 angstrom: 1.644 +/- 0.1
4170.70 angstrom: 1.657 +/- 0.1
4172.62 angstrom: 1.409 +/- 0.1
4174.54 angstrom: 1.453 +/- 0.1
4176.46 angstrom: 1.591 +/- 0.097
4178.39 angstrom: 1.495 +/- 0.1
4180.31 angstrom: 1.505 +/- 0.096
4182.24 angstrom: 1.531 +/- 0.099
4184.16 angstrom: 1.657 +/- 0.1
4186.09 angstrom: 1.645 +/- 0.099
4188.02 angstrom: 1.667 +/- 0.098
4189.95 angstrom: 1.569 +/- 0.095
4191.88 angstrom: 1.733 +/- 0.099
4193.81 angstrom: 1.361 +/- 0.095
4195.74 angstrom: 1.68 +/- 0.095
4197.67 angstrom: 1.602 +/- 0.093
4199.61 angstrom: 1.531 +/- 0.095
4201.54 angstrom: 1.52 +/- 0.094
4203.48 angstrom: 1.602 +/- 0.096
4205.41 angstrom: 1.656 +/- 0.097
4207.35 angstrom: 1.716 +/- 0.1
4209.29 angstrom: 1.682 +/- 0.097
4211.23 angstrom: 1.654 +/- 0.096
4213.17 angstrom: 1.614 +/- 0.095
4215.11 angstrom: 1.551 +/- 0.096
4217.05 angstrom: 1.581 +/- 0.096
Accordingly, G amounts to 0.83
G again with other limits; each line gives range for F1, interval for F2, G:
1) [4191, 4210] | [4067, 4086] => 0.97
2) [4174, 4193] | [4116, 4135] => 0.94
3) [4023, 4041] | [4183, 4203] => 1.08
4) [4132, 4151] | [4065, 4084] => 0.97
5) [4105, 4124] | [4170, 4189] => 1.05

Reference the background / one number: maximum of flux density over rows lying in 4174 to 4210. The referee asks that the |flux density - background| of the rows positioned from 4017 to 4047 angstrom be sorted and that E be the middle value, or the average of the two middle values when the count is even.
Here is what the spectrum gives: 0.042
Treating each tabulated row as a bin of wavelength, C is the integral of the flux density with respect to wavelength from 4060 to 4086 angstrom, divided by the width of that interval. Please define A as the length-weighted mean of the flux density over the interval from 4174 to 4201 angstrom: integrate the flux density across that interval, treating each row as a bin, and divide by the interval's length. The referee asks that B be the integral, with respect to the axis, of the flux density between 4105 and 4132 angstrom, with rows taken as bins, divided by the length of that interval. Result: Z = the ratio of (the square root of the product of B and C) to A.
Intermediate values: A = 1.574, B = 1.64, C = 1.66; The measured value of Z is 1.05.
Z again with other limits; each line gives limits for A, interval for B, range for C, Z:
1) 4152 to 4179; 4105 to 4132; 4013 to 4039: 1.04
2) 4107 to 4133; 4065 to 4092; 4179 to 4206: 0.99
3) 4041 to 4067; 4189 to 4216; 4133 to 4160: 0.96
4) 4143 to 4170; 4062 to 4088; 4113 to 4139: 1.01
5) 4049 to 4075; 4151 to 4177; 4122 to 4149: 0.98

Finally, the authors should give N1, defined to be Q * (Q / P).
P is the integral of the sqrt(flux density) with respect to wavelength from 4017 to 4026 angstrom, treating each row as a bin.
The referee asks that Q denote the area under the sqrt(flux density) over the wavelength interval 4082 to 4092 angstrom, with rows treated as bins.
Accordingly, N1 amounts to 13.6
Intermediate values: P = 11.9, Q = 12.7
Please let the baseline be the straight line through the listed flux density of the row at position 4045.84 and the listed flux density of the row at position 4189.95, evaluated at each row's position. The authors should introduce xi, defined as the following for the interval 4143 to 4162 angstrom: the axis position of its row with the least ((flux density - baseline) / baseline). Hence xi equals 4147.71 angstrom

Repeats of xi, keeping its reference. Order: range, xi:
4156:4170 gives 4163.02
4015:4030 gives 4016.14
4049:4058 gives 4055.17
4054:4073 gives 4055.17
